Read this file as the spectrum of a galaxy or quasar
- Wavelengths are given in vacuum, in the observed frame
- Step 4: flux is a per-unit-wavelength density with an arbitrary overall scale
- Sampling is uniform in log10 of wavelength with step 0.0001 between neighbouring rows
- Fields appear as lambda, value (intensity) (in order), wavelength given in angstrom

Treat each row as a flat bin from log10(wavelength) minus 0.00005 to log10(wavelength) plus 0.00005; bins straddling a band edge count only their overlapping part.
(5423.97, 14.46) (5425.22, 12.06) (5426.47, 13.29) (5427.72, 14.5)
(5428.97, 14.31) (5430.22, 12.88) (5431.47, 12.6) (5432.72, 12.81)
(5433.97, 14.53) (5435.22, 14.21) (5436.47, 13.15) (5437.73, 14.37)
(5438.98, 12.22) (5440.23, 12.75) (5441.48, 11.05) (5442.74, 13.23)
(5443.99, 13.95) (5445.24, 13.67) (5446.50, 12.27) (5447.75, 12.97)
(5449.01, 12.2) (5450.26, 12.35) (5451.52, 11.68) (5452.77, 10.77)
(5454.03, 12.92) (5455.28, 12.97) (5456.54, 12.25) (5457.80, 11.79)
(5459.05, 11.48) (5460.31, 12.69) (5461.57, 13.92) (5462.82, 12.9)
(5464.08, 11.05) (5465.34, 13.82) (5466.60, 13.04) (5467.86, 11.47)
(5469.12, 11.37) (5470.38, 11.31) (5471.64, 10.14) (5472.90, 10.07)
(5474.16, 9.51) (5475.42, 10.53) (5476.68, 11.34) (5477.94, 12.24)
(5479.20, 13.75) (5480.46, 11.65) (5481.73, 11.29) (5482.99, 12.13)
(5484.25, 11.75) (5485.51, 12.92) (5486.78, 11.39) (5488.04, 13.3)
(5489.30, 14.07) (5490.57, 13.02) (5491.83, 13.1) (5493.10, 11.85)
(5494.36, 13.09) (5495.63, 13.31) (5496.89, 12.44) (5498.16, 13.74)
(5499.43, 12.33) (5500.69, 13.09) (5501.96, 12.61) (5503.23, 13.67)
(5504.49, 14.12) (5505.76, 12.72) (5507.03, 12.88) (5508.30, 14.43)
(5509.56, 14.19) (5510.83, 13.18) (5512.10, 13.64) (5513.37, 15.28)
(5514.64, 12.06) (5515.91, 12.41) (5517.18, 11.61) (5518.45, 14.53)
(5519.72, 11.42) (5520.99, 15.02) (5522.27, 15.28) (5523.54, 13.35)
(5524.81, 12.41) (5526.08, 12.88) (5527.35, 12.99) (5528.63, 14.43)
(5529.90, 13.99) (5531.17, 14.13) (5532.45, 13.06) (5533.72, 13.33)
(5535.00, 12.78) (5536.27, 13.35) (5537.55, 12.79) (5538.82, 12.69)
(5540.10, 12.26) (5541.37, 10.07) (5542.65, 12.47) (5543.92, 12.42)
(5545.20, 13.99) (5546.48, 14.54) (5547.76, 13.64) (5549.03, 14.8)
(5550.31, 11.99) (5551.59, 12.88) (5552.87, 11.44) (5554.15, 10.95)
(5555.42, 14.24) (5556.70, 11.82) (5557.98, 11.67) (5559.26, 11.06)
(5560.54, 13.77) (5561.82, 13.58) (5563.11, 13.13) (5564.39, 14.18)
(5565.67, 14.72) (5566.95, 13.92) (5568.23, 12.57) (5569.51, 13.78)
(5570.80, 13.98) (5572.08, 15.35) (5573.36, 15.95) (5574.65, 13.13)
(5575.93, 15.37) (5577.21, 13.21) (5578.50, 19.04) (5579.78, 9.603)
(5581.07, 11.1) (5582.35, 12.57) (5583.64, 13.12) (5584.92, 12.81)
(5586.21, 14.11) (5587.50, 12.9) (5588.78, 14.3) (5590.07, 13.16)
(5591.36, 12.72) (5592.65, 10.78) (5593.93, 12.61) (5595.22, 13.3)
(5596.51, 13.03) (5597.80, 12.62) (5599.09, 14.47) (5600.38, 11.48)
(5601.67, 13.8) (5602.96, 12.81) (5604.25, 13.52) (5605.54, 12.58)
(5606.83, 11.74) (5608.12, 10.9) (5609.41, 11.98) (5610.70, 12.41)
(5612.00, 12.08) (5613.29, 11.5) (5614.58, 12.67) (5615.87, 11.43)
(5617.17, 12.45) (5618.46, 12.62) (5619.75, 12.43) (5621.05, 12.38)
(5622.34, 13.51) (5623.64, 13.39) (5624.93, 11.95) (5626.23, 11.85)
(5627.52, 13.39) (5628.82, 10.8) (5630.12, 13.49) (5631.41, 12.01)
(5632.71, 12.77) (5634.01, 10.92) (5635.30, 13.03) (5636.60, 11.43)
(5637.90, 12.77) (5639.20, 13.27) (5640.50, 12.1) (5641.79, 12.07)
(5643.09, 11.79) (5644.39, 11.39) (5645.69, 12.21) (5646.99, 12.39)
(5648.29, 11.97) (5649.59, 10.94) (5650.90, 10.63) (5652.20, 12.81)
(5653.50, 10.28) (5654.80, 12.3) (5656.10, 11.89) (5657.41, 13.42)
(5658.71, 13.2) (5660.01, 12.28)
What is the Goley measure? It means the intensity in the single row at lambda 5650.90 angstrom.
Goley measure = 10.63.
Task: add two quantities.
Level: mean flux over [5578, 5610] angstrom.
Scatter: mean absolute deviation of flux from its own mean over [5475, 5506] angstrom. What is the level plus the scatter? 13.6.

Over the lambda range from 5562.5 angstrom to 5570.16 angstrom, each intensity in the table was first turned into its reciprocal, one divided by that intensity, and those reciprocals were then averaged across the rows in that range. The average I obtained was 0.0731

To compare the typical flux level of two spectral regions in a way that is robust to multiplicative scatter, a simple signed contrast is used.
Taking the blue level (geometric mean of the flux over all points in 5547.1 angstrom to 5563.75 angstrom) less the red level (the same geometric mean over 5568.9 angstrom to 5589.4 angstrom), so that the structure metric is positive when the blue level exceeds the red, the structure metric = -1.0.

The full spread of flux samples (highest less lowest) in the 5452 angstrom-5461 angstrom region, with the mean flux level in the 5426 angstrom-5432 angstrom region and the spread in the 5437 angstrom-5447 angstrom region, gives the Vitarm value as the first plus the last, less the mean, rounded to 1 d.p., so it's -8.0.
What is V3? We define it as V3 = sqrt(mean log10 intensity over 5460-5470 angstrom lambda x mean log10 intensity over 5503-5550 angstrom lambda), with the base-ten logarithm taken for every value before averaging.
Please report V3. 1.11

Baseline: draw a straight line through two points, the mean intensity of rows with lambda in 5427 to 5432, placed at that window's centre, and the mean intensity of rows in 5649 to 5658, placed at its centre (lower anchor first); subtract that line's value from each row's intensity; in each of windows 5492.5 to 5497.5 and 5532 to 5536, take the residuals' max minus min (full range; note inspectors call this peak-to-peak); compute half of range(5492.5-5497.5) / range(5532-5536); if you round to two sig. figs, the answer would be 1.4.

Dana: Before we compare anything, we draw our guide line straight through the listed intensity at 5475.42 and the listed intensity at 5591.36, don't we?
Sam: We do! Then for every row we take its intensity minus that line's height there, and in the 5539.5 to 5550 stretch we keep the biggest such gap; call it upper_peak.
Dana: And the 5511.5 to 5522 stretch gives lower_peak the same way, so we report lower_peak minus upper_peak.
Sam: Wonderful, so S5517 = 1.2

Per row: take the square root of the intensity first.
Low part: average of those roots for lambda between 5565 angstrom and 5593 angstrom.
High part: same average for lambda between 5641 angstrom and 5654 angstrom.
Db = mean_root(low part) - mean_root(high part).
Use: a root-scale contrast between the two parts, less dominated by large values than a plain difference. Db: 0.26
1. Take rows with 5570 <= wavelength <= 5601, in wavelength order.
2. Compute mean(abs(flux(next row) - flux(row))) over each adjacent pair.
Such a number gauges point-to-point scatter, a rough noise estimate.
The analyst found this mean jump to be 1.90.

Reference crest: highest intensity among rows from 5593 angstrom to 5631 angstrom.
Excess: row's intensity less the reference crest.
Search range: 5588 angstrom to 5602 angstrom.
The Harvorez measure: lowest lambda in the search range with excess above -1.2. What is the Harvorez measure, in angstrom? 5588.78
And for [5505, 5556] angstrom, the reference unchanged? 5508.30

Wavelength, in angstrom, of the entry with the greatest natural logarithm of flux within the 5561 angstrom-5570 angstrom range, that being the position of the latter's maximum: 5565.67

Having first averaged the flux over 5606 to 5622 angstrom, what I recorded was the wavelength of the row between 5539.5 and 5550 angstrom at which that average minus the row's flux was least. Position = 5549.03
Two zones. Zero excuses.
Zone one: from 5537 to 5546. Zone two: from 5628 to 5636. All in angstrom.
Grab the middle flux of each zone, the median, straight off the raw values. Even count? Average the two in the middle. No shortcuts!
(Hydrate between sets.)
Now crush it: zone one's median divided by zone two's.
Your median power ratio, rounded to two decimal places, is 1.01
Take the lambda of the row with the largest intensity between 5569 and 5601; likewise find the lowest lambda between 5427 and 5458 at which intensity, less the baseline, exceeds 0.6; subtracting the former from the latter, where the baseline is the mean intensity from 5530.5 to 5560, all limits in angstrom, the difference -150.8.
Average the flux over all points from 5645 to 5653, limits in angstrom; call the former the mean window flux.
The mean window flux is 11.8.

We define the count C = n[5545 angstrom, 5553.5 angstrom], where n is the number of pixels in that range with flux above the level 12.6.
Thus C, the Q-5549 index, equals 5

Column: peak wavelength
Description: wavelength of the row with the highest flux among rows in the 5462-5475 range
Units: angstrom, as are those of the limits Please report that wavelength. 5465.34 angstrom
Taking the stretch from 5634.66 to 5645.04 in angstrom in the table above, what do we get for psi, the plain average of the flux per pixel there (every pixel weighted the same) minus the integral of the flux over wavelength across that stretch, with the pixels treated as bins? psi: -115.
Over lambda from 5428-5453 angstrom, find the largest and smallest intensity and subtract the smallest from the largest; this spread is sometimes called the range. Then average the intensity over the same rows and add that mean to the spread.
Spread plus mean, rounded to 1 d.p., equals 16.7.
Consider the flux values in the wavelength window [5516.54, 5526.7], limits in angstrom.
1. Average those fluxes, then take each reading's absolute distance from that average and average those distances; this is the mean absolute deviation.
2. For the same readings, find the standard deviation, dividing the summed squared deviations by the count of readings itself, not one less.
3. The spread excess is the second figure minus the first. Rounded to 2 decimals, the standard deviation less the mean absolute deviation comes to 0.17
